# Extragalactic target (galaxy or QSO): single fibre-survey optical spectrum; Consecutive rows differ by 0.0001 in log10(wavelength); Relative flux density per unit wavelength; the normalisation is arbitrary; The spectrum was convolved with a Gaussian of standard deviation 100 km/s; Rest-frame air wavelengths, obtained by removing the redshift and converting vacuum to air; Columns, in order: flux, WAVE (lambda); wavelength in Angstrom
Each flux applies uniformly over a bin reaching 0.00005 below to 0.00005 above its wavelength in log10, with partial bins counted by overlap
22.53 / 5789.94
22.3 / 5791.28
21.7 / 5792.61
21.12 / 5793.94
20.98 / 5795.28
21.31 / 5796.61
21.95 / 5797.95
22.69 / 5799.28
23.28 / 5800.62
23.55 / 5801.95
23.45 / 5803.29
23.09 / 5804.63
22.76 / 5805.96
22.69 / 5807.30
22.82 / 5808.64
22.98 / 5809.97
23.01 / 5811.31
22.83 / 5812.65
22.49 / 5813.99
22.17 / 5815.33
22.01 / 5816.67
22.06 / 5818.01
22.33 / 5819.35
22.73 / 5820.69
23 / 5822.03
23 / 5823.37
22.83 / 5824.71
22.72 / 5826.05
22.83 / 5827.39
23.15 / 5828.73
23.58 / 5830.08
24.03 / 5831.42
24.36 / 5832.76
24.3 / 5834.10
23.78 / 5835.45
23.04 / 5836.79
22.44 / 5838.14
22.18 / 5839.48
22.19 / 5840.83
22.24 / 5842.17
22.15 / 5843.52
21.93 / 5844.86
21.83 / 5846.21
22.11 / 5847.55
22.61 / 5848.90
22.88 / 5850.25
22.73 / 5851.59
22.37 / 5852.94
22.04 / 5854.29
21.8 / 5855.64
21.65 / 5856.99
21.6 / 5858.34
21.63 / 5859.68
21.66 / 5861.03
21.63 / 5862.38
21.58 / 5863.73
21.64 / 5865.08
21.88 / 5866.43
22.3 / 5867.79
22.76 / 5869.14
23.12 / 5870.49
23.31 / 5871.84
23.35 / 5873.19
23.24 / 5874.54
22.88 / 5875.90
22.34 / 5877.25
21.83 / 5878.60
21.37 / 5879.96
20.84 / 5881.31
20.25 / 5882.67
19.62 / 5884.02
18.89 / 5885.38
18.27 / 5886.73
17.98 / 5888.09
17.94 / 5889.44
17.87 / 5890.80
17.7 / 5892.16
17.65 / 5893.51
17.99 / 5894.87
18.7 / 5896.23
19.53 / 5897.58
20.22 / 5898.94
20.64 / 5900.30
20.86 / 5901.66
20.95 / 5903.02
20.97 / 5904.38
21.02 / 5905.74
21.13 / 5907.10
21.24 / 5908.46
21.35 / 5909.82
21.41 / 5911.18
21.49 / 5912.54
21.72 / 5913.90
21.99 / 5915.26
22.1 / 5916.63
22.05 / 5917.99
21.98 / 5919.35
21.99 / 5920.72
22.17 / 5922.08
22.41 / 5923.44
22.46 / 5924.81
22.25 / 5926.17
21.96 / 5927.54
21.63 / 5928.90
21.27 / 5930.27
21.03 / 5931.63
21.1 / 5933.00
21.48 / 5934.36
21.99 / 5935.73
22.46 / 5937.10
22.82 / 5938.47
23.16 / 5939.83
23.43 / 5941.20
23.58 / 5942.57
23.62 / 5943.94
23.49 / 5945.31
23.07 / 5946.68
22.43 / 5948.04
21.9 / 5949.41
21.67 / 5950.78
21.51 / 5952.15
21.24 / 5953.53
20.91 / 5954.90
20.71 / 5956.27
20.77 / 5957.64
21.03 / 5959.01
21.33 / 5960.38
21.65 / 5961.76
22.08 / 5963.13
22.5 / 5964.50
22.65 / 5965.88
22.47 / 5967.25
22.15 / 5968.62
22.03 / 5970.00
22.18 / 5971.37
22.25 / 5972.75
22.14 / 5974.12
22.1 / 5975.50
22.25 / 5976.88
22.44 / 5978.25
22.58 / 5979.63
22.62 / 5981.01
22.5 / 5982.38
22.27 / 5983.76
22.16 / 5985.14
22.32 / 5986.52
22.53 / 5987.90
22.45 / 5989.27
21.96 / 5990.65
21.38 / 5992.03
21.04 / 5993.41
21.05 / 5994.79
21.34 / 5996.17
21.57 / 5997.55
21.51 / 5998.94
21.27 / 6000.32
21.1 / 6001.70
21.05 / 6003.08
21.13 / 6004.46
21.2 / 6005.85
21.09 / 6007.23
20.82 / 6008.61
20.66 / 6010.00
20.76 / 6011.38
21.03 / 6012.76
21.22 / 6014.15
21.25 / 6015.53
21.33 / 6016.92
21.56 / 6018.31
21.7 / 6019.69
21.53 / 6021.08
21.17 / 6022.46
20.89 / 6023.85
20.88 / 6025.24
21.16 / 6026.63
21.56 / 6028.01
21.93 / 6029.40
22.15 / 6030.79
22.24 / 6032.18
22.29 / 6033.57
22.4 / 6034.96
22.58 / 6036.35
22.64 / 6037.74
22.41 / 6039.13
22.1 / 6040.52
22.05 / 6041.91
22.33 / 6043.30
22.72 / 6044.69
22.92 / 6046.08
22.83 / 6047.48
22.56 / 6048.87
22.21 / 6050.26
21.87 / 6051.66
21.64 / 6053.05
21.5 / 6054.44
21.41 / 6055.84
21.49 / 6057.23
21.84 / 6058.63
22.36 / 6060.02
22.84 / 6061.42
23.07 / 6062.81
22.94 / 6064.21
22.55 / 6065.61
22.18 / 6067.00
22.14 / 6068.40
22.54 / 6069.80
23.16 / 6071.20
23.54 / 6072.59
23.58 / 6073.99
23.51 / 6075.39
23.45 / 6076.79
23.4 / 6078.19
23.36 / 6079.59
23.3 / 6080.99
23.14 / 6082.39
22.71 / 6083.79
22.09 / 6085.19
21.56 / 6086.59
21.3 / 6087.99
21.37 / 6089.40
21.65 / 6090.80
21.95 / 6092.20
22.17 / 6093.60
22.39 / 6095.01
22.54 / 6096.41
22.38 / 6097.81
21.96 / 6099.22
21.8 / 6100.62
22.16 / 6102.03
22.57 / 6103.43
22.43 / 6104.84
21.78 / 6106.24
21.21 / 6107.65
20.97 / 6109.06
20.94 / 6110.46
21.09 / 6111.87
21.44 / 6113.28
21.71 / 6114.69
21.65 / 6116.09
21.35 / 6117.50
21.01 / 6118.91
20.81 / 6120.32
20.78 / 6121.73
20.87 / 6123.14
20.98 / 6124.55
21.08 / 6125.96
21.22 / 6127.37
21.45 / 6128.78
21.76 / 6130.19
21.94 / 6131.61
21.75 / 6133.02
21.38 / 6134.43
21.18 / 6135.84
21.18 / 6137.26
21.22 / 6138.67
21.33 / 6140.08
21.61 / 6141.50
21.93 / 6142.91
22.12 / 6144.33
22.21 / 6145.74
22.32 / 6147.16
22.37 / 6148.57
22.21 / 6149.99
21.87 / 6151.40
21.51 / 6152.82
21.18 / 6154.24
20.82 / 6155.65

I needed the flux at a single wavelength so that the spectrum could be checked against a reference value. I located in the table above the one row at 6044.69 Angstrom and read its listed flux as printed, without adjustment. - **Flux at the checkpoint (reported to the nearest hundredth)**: 22.72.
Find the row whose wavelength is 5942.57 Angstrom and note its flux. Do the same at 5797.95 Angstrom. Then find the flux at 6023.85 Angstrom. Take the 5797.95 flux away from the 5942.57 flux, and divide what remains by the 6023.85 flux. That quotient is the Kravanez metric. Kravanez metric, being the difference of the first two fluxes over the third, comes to 0.08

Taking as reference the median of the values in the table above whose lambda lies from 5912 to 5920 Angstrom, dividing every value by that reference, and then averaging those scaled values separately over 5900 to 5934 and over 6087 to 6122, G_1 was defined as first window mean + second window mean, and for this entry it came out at 1.97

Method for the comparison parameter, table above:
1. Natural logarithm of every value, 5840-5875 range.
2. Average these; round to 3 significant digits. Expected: 3.10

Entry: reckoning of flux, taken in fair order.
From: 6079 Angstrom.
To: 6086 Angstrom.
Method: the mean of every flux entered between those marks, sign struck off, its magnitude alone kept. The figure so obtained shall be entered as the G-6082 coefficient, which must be 22.9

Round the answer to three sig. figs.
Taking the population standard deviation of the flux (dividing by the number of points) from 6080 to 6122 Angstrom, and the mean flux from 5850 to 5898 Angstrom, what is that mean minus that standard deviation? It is 20.3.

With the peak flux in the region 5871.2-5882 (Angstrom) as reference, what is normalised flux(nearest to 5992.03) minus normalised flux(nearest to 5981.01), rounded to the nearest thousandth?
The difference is -0.053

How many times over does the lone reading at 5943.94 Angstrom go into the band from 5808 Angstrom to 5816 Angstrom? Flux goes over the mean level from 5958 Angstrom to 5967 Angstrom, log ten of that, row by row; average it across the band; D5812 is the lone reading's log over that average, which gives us 2.0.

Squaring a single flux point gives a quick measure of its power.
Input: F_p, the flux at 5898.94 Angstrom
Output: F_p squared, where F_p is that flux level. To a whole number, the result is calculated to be 409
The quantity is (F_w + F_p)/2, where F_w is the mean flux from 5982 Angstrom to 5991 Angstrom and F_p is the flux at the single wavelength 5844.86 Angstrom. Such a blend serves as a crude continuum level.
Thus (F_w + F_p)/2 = 22.1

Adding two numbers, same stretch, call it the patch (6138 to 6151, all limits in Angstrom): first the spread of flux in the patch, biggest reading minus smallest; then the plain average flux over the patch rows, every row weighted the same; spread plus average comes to 23.1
